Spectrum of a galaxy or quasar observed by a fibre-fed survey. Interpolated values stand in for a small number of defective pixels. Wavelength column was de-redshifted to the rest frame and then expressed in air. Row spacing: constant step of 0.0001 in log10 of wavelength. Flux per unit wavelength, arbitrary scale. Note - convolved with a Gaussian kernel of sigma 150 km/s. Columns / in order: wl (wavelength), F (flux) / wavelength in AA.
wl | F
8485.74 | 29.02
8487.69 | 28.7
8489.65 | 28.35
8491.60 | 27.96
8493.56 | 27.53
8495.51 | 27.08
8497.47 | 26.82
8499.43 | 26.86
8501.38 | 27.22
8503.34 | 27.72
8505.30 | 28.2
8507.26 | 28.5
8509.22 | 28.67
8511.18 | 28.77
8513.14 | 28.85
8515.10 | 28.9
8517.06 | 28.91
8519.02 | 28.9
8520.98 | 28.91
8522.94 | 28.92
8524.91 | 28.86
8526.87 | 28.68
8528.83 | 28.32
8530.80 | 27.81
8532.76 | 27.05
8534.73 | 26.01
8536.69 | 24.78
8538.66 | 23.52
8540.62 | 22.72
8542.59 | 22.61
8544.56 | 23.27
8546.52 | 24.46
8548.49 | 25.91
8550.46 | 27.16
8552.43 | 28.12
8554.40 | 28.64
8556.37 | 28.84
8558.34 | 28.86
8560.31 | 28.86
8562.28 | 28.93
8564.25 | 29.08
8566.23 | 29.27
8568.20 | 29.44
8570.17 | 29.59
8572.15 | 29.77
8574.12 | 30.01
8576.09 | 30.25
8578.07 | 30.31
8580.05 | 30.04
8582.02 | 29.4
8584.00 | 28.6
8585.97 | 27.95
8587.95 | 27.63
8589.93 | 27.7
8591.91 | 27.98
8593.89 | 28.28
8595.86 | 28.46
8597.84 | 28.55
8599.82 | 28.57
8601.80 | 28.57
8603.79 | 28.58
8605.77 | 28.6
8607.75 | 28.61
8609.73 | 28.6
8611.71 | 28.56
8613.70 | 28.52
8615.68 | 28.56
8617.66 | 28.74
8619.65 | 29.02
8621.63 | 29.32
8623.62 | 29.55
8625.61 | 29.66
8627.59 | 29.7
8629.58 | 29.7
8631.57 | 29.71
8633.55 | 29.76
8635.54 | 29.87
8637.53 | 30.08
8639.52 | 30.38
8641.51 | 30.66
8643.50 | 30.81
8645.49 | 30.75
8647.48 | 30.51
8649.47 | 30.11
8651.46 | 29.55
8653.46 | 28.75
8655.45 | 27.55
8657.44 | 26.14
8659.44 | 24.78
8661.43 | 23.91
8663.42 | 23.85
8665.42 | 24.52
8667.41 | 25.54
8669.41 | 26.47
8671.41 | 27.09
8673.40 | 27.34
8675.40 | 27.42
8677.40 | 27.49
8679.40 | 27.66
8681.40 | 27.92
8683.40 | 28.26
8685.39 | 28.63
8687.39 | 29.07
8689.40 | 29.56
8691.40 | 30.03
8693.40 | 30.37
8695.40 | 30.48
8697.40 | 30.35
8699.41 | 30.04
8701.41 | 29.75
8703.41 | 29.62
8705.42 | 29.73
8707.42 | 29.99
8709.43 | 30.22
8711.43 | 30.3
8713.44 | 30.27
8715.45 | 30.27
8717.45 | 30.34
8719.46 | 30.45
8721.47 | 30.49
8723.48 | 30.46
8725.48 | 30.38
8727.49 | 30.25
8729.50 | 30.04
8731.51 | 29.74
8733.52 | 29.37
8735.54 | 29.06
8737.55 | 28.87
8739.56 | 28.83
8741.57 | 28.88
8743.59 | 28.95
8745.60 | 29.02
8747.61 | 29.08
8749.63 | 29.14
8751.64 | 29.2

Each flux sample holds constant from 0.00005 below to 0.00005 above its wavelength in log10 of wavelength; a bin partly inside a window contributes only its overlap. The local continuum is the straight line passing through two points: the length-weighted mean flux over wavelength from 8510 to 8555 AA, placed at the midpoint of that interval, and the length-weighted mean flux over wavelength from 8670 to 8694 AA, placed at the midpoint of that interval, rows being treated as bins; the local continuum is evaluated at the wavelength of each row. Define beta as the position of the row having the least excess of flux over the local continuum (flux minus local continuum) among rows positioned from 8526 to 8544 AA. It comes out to 8542.59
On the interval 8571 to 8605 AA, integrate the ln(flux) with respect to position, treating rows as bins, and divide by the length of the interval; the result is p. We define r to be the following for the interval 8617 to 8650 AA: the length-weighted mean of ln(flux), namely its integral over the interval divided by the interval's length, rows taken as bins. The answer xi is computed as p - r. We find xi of -0.04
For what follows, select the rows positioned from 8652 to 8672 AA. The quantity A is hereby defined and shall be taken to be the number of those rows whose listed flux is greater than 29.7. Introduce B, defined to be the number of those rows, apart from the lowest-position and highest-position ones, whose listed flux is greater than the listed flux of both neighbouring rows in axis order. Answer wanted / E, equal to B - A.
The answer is 0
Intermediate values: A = 0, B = 0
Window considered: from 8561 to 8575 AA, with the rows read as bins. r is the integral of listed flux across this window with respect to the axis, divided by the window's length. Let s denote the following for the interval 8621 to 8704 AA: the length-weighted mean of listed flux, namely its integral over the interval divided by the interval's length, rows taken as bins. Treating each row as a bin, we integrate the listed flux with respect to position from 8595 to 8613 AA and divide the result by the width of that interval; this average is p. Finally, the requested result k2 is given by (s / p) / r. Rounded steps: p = 28.6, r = 29.4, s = 28.6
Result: 0.0341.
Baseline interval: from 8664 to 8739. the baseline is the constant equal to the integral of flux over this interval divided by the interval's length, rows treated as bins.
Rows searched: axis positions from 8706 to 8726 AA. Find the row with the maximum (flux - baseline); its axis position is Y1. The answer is 8721.47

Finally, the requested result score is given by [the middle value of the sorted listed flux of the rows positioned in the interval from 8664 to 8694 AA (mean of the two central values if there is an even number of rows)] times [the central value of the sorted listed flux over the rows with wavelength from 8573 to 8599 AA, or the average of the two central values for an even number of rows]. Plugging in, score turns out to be 790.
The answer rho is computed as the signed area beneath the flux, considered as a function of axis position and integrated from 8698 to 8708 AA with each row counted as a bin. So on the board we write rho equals 298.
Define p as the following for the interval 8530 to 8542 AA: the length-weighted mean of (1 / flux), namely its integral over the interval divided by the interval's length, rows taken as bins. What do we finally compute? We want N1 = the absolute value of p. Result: 0.0399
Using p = 0.0399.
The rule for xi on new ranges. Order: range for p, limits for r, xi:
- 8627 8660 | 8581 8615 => 0.03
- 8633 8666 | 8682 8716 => -0.05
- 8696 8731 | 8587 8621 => 0.06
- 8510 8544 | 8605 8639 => -0.08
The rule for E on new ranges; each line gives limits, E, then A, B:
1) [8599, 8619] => 1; 0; 1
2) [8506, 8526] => 2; 0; 2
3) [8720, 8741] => -6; 6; 0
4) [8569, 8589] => -4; 5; 1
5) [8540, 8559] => 0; 0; 0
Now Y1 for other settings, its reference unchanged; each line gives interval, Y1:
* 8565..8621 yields 8578.07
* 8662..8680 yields 8679.40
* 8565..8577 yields 8576.09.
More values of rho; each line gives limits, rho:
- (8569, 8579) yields 300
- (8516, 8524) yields 231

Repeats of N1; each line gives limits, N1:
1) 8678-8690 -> 0.0352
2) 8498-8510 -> 0.0360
